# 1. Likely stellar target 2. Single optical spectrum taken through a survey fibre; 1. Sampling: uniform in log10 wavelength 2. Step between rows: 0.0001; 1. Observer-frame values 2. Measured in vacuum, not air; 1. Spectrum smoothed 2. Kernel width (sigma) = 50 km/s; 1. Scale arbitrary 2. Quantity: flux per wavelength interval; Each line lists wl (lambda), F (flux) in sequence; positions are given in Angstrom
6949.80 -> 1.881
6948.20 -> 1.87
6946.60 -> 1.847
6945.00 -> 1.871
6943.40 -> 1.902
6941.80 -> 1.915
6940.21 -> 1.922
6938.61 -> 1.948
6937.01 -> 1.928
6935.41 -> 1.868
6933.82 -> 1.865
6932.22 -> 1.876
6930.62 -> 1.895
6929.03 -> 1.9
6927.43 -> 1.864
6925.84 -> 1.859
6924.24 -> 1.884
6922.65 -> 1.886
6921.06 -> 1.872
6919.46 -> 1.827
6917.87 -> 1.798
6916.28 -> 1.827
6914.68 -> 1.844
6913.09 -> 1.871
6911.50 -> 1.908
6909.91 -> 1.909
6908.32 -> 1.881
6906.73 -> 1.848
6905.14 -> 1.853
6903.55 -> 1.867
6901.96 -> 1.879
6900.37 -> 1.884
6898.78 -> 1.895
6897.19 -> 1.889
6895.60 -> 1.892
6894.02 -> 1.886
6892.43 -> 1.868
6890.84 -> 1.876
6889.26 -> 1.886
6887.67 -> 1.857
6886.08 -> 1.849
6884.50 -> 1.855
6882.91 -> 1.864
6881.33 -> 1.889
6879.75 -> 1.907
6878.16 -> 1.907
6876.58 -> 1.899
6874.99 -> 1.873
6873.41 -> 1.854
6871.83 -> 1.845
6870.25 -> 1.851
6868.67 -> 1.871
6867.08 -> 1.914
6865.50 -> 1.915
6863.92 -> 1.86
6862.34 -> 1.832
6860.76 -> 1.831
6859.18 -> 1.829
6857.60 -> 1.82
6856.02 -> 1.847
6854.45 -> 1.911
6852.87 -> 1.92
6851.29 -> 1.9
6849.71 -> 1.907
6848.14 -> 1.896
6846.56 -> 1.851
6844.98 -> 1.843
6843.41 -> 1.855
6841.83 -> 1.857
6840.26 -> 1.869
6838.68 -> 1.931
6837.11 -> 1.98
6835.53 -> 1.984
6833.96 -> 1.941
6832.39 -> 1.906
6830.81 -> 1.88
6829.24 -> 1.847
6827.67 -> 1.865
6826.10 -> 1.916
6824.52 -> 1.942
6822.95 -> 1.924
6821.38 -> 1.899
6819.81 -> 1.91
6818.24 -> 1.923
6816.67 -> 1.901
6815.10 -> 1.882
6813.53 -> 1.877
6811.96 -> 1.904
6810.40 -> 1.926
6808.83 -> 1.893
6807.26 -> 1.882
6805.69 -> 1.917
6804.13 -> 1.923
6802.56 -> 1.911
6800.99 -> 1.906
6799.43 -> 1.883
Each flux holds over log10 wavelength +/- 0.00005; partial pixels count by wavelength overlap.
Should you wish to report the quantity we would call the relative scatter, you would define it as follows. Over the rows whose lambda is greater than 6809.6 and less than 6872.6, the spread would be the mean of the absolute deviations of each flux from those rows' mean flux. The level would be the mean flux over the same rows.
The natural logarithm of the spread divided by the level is -4.02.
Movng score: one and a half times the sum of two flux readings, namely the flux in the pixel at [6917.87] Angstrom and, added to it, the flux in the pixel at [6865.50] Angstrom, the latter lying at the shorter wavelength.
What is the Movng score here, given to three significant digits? 5.57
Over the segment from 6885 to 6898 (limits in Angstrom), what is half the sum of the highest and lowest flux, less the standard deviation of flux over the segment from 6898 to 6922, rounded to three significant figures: 1.84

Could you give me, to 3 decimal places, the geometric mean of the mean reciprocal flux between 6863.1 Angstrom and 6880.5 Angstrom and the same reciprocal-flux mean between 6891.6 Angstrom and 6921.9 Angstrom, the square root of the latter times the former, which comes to 0.533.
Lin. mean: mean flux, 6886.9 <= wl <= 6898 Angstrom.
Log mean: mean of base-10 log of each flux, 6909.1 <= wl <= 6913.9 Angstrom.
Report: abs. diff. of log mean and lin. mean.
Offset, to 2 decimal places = 1.60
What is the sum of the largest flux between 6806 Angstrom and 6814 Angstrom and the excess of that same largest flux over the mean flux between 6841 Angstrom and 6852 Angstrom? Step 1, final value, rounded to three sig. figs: 1.98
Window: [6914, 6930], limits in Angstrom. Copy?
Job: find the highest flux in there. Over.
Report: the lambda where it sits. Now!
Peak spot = 6929.03 Angstrom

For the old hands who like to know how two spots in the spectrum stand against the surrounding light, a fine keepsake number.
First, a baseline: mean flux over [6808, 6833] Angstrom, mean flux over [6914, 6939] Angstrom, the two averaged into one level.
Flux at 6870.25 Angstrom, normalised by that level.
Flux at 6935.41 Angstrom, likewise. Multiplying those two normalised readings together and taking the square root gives 0.99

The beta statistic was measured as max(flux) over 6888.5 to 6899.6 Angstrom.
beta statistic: 1.895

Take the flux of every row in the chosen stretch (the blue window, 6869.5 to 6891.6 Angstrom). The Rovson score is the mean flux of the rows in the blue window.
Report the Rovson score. 1.87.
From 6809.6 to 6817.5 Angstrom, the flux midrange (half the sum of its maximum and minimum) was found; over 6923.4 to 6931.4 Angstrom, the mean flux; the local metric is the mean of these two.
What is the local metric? 1.89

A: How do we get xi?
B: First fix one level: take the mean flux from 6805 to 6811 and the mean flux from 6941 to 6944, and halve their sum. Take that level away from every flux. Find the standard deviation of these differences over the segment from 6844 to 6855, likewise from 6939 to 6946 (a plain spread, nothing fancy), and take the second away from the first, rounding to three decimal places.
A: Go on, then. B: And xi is 0.008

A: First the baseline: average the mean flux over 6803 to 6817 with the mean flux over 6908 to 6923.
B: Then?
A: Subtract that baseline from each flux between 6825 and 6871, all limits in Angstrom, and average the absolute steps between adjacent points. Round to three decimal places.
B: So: 0.025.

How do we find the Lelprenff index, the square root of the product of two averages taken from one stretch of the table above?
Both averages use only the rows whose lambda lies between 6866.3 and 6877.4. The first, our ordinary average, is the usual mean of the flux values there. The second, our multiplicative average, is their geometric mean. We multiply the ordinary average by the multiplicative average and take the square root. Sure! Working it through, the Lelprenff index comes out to 1.87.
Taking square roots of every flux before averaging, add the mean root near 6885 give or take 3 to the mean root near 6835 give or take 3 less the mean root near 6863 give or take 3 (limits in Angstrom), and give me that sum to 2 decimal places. 1.40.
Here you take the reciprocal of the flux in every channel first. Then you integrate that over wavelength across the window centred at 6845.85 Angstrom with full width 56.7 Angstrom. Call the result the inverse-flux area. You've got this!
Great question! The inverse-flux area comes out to 30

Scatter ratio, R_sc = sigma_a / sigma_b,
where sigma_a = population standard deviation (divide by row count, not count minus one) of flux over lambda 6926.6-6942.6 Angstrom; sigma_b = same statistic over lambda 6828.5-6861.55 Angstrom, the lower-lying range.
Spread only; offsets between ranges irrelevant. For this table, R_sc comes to 0.61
